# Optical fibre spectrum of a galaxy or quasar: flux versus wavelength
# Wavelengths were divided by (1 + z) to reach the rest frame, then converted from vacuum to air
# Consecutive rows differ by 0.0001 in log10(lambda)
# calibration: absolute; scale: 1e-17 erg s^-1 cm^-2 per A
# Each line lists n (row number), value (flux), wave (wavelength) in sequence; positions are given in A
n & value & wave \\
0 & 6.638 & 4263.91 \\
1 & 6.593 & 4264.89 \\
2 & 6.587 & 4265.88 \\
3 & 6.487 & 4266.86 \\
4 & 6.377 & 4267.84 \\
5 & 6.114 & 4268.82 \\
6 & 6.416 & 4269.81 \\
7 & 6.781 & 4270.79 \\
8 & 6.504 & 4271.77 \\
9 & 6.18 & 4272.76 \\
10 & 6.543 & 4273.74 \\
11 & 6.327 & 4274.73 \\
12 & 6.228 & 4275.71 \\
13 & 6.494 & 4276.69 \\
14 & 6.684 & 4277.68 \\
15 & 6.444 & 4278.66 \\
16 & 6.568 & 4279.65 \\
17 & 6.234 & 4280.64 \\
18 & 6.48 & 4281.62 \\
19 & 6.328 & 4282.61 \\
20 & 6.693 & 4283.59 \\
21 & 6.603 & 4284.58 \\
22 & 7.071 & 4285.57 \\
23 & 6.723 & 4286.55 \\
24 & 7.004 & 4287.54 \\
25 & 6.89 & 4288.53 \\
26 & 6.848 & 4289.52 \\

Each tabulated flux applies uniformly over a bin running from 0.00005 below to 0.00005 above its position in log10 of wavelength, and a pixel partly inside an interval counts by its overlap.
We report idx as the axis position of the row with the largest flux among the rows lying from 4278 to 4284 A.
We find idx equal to 4283.59 A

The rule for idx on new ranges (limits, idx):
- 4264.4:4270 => 4264.89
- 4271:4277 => 4273.74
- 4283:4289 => 4285.57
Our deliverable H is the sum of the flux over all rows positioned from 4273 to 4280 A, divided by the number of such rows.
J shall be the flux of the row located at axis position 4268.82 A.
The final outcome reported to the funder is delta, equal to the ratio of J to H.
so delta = 0.95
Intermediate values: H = 6.470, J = 6.114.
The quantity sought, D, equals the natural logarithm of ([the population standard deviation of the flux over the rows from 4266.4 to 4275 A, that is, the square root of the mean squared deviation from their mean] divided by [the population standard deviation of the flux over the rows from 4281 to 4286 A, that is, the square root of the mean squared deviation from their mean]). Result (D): -0.3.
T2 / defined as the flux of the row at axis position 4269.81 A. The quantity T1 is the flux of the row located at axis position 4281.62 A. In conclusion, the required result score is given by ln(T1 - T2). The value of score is -2.7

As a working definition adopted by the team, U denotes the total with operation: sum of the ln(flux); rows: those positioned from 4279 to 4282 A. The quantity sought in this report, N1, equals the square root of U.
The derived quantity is 2.36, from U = 5.58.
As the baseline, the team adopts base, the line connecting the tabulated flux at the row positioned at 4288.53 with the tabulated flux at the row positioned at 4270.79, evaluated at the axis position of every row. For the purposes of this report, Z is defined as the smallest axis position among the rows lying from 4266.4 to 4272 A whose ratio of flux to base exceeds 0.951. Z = 4266.86 A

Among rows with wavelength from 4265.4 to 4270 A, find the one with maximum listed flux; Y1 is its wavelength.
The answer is 4265.88 A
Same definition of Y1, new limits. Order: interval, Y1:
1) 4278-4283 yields 4279.65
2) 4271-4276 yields 4273.74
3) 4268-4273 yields 4270.79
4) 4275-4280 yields 4277.68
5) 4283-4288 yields 4285.57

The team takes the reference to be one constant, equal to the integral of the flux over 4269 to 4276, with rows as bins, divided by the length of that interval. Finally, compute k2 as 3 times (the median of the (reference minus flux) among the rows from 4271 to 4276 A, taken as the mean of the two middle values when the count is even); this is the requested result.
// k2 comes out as 0.26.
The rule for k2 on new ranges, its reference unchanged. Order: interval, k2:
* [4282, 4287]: -0.84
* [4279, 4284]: -0.20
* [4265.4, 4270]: -0.01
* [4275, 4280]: -0.24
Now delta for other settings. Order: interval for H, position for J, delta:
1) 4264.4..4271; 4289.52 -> 1.06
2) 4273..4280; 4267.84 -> 0.99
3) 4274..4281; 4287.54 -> 1.09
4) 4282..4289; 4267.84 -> 0.94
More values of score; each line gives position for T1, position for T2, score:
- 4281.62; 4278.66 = -3.3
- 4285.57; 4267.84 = -0.4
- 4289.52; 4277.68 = -1.8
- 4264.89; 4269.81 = -1.7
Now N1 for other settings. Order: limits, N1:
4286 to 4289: 2.40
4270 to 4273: 2.37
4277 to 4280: 2.38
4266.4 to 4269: 2.35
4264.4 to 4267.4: 2.38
